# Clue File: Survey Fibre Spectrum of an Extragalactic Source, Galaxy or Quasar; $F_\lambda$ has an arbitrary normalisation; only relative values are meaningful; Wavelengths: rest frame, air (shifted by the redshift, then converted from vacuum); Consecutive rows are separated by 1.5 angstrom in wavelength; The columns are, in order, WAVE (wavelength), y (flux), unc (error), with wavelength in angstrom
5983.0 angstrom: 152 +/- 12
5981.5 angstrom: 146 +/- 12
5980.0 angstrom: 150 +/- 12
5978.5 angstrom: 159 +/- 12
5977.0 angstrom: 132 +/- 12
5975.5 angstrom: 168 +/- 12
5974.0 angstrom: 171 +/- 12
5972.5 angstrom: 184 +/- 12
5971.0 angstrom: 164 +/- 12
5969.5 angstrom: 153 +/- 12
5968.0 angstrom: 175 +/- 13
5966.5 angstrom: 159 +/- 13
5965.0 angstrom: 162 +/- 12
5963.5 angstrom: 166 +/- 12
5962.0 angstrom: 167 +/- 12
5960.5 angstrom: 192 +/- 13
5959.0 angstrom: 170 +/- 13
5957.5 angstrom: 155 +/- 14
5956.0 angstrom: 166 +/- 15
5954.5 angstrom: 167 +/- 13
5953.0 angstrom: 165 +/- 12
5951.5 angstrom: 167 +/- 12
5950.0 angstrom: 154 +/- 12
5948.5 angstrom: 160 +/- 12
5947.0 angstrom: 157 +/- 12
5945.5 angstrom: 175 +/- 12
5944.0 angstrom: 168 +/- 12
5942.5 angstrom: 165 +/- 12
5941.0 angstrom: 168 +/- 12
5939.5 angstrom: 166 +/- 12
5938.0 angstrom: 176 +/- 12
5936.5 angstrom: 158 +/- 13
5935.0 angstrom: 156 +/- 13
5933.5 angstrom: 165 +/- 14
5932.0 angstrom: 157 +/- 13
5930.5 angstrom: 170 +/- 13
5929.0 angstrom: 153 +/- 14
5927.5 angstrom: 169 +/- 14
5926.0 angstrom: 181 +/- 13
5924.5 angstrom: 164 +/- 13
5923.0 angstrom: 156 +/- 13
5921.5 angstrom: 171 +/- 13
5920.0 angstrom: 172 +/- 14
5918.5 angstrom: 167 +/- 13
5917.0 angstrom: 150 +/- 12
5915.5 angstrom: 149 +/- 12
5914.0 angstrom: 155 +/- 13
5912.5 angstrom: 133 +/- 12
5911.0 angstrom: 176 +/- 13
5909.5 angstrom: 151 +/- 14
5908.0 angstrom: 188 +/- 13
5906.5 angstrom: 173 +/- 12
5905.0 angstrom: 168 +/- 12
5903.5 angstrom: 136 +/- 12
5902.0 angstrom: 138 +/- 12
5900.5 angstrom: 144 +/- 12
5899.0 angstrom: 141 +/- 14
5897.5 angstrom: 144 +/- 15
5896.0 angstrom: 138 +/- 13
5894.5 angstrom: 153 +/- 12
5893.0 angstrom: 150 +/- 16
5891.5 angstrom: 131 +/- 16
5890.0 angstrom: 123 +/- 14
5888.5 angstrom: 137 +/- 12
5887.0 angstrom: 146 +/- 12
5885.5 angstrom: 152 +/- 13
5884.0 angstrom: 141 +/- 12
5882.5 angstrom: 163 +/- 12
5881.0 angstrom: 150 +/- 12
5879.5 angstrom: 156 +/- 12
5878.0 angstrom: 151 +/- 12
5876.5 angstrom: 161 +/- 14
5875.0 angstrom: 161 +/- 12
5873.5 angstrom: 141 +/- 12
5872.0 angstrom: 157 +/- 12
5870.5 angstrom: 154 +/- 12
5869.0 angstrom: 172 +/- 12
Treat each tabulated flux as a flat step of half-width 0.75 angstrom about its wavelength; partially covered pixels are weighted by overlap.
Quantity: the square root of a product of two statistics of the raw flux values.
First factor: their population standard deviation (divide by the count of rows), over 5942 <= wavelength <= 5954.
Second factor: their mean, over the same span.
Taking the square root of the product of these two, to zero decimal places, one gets 32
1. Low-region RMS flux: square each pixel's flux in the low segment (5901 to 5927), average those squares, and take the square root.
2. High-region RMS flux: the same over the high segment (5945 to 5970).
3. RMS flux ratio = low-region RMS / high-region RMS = 0.974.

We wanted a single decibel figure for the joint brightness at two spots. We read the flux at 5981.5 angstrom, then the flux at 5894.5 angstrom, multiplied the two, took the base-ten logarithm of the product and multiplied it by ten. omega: 43.5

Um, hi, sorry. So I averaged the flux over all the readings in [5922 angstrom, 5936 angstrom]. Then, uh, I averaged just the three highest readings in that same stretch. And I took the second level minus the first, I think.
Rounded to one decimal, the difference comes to 9.9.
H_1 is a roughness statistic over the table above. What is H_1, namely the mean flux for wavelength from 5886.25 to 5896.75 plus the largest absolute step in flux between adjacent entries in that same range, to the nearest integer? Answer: 159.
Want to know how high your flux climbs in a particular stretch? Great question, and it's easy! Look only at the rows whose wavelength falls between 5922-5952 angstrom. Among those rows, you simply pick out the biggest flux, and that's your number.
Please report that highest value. 181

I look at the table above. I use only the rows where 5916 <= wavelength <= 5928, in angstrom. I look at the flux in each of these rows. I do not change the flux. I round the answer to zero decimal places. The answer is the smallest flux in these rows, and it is 150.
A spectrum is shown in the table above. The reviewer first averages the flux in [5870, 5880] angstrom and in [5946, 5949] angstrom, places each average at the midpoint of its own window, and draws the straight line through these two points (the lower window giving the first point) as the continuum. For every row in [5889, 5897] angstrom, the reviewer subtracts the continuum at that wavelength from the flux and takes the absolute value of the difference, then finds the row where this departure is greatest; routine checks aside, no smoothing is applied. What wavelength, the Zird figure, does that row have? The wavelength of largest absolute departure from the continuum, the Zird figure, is 5890.0 angstrom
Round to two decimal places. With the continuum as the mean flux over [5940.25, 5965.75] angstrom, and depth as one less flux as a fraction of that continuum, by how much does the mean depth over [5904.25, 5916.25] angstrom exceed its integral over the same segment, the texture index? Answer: -0.30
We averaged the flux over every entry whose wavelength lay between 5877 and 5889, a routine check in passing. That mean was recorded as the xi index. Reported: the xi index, 150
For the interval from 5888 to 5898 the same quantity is 139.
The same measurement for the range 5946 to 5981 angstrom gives 164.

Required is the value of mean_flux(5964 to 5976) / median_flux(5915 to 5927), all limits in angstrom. 1.01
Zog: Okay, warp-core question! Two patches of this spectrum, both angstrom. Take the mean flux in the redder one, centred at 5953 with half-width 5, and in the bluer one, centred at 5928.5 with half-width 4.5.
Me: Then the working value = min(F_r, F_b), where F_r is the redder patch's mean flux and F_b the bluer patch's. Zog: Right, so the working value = 162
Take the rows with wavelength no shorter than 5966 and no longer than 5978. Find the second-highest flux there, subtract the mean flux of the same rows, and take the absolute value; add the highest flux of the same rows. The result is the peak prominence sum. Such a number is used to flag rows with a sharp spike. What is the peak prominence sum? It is 196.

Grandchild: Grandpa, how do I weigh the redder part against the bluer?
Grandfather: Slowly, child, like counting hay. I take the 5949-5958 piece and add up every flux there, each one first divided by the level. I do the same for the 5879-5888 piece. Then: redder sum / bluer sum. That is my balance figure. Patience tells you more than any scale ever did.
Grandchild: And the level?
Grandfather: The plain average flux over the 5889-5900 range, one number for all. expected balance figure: 1.07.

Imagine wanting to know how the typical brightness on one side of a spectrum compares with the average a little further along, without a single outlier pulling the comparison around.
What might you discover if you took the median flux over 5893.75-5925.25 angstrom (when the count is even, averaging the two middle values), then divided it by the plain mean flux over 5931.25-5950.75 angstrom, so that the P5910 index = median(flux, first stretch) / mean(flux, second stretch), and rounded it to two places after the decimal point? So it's 0.94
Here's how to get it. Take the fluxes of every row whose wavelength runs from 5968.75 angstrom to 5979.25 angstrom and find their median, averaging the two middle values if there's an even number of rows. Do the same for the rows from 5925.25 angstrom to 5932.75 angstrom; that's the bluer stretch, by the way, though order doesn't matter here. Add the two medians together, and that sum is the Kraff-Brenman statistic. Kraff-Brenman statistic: 333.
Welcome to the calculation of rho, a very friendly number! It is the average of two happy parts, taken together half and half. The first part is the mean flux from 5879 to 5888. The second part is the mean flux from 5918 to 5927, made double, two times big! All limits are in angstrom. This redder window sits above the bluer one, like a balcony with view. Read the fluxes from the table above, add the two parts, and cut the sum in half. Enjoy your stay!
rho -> 244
